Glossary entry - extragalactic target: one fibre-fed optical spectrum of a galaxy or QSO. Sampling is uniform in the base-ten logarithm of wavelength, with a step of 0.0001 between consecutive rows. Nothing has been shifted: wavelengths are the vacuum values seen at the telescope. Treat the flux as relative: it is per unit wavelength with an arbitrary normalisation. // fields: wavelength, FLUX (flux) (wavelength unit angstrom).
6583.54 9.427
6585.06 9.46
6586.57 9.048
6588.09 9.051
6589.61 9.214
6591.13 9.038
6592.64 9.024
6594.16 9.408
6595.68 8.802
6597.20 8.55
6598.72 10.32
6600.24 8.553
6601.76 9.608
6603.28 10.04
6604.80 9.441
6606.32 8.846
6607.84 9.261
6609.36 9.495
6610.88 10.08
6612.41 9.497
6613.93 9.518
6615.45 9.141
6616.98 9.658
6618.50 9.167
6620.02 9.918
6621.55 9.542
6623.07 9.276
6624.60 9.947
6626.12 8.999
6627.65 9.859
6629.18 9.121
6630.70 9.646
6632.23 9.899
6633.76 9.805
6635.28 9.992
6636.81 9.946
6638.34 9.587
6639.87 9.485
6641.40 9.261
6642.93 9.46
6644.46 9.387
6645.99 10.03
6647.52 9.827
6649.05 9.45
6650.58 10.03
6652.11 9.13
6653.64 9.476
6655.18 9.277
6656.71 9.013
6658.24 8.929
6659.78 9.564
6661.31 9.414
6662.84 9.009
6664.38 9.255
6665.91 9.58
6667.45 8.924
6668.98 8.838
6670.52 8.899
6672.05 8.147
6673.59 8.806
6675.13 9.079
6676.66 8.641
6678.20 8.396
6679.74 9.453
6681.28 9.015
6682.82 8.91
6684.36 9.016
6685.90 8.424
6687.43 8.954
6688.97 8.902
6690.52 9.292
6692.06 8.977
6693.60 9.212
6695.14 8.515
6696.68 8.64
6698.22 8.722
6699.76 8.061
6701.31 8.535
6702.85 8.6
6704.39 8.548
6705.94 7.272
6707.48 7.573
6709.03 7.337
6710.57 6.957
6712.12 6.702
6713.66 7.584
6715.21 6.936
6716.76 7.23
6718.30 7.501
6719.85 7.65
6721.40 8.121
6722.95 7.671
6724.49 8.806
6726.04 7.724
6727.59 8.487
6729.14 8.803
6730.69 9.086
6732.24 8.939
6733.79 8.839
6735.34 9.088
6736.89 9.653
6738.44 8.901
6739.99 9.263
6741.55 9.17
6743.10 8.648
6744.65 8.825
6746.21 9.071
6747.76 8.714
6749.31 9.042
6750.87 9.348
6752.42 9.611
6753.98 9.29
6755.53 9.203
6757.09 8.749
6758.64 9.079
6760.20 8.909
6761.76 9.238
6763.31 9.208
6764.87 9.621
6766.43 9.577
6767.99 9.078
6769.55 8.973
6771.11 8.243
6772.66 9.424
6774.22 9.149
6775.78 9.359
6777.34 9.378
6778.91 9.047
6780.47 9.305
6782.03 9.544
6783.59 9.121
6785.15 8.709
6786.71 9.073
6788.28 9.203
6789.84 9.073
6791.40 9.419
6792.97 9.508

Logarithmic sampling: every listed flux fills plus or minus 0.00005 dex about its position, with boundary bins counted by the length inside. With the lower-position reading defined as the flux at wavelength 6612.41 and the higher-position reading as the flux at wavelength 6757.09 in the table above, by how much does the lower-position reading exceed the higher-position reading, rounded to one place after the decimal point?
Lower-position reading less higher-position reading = 0.7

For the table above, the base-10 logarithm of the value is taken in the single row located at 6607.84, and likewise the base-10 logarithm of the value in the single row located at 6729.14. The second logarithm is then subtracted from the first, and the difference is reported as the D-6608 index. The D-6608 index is 0.022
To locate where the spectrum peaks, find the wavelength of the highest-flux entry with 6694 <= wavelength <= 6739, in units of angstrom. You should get 6736.89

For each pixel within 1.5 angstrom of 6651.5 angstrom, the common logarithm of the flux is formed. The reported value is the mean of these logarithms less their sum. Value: -1.0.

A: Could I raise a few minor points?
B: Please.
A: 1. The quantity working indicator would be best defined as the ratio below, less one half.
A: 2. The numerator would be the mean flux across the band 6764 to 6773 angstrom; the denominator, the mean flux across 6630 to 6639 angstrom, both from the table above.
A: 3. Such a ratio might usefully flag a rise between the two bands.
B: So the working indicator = 0.43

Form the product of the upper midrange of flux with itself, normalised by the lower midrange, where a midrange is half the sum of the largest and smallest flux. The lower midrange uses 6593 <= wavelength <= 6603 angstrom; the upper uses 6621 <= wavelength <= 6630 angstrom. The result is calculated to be 9.5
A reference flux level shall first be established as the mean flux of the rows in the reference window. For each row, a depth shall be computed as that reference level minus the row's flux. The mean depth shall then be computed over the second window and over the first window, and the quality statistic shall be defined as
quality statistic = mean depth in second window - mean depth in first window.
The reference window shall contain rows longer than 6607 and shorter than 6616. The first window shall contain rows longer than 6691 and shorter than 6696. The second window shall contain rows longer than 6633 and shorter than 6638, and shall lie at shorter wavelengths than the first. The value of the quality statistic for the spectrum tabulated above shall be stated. -1.0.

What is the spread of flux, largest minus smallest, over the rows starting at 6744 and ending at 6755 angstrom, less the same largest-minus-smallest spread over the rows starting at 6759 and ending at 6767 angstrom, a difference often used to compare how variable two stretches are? 0.2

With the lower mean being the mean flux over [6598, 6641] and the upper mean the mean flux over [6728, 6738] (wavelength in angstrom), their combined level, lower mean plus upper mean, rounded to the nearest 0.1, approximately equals 18.6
